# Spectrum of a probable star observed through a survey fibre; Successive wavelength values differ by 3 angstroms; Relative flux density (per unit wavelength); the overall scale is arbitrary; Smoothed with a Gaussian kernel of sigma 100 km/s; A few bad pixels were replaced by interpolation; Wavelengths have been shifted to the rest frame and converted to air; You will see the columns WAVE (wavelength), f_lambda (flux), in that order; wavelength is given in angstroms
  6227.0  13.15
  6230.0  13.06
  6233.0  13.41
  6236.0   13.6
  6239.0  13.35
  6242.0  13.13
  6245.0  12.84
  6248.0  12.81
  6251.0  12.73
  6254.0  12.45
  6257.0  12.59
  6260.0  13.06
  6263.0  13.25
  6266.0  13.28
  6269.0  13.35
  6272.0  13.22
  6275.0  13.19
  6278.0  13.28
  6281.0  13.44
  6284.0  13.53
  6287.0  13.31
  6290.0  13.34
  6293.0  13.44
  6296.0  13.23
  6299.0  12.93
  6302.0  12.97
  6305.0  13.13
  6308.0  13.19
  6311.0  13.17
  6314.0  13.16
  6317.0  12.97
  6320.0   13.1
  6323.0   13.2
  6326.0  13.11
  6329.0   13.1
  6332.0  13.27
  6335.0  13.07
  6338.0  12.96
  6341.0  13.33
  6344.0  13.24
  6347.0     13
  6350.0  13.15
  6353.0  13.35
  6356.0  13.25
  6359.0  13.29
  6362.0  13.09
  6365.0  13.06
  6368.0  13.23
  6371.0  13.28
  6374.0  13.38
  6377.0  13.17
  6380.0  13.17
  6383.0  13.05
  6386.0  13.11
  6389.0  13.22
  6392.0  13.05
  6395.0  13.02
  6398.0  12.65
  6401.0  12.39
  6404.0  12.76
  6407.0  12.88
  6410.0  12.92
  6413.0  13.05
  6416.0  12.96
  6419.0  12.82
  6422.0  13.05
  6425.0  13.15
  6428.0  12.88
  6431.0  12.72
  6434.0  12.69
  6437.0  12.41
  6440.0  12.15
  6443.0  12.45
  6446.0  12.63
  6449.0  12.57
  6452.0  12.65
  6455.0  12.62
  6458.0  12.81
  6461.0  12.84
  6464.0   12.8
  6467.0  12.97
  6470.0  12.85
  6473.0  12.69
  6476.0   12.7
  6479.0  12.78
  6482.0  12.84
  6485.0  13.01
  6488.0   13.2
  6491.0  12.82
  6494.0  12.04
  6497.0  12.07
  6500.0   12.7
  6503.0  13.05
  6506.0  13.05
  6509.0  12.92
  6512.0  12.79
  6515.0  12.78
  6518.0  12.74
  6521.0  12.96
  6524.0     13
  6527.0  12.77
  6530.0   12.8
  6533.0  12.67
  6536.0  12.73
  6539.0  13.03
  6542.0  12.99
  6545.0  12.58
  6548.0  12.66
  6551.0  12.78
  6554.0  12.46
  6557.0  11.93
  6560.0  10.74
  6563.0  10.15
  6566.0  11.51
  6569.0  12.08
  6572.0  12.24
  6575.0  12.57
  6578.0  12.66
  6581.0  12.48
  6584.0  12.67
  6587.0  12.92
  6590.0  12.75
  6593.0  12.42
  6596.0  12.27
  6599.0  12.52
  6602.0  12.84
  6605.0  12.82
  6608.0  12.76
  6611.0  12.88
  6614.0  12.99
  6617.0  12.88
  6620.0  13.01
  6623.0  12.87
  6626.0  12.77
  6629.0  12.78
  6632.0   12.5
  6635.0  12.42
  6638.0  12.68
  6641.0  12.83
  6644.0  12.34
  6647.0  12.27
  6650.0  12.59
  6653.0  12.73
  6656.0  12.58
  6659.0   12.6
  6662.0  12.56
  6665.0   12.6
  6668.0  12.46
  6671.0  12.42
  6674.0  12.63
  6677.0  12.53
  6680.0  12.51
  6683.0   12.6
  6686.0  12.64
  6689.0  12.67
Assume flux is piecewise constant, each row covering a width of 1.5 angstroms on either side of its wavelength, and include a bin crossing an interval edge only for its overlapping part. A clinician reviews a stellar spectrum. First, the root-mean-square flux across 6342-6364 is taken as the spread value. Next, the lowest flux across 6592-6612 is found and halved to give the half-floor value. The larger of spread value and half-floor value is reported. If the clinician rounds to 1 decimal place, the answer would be 13.2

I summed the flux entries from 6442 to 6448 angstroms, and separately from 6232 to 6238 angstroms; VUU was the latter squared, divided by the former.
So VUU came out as 29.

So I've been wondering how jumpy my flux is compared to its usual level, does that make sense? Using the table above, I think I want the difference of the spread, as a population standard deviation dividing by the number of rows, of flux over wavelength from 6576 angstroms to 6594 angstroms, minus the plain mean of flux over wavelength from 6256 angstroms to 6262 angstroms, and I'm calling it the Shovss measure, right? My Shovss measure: -12.7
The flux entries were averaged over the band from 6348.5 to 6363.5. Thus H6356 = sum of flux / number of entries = 13.2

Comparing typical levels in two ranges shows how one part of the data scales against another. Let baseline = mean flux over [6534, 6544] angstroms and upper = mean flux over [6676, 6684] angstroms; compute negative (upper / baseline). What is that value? -0.97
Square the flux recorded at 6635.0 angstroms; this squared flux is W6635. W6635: 154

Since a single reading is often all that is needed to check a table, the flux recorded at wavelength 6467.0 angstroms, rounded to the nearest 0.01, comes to 12.97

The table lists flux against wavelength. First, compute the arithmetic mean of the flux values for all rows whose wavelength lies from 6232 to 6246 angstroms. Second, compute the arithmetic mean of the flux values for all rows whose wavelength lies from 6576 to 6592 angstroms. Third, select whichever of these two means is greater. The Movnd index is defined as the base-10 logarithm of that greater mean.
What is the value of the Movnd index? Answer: 1.12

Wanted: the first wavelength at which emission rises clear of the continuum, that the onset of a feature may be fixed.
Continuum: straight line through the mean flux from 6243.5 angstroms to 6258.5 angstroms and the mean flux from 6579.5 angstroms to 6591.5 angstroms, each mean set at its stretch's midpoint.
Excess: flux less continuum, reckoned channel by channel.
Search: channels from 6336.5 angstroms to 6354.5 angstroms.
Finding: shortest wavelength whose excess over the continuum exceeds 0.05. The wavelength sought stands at 6338.0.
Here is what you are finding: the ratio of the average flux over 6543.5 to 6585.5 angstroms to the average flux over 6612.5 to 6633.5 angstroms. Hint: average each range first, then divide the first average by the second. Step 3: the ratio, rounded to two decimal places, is 0.94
